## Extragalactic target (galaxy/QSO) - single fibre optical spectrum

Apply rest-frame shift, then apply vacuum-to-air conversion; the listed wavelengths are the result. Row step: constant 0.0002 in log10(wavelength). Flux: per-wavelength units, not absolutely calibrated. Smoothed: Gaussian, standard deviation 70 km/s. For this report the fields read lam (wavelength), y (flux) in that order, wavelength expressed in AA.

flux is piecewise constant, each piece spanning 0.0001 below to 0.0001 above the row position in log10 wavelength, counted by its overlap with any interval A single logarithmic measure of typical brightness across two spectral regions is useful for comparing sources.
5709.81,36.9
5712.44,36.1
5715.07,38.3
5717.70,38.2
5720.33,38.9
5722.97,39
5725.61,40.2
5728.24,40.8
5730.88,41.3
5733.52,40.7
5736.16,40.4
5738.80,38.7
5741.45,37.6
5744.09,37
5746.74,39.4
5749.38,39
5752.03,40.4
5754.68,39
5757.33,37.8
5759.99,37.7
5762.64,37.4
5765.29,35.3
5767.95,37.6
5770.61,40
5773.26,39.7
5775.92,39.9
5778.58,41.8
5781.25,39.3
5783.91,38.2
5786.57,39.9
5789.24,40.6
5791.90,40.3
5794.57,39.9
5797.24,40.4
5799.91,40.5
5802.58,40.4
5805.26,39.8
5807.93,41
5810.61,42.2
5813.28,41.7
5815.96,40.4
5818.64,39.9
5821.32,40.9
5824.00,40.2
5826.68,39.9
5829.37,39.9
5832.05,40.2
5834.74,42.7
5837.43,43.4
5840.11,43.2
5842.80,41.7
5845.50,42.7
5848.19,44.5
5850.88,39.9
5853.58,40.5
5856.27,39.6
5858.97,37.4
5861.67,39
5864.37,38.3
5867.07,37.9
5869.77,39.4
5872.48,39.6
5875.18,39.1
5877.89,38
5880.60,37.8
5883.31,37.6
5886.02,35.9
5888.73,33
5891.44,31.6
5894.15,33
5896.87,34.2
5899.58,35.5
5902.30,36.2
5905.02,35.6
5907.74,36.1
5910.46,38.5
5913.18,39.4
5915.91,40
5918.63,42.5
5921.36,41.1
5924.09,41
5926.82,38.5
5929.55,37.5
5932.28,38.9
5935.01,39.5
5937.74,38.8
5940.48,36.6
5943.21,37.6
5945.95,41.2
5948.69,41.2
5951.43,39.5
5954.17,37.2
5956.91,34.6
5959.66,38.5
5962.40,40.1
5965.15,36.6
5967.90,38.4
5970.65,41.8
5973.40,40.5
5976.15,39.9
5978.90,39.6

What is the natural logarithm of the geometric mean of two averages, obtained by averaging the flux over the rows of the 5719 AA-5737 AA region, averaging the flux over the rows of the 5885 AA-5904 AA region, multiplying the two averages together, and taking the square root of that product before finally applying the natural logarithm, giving 3.613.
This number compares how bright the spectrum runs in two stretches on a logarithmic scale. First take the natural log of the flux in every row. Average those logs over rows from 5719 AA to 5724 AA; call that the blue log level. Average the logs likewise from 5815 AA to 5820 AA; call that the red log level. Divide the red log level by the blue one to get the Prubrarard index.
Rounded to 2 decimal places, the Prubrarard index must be 1.01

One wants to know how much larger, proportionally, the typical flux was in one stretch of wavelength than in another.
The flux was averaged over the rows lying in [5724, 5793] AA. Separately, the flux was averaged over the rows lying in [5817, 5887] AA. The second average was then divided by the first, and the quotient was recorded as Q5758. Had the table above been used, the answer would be 1.02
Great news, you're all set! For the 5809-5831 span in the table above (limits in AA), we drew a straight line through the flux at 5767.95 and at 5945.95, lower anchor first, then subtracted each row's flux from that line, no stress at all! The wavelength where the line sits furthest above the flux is 5829.37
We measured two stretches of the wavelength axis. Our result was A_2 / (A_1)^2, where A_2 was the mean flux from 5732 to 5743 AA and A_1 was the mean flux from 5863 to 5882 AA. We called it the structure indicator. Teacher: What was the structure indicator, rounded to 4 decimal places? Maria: 0.0264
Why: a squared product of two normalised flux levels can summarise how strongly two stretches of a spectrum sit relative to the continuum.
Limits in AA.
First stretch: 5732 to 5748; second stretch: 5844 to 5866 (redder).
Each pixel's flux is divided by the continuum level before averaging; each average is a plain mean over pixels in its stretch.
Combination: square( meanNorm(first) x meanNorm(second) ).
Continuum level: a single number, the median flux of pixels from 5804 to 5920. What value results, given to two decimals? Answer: 1.00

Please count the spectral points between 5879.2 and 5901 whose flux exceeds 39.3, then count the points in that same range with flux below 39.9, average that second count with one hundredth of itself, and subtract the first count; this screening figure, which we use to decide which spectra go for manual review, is 4.0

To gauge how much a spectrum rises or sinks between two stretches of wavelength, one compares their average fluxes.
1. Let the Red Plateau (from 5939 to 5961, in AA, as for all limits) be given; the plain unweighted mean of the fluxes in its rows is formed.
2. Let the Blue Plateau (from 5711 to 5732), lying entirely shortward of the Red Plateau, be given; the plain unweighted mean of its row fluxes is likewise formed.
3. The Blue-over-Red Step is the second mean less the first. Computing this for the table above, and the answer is 0.8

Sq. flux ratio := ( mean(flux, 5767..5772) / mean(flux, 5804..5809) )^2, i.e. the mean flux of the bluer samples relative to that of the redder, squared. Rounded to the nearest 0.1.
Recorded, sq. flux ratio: 0.9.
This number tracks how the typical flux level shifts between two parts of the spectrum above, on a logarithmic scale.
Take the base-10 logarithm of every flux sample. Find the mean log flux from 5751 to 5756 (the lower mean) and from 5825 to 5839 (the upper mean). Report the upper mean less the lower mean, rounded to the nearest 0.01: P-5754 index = 0.02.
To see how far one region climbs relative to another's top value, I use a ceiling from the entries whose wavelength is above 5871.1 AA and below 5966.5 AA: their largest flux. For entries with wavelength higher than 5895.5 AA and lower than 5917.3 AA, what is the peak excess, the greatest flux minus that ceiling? -2.5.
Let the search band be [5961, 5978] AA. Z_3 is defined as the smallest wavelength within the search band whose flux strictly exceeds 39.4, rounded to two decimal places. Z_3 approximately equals 5962.40 AA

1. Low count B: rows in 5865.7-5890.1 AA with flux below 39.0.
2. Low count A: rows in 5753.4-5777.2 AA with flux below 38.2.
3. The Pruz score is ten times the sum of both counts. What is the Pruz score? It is 110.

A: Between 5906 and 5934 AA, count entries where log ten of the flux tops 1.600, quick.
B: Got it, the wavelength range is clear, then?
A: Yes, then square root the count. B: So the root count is 2.0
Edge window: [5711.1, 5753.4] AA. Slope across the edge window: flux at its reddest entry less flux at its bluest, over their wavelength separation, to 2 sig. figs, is 0.11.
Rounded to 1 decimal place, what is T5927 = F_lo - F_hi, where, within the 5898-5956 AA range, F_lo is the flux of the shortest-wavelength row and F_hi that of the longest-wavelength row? -1.7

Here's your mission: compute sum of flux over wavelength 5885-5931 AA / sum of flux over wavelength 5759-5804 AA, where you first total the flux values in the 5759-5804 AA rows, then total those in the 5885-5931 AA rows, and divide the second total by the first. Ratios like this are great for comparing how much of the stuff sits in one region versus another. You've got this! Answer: 0.94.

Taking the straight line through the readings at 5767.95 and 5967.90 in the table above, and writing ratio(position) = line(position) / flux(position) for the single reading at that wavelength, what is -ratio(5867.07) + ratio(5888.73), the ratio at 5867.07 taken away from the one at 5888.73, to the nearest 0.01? 0.15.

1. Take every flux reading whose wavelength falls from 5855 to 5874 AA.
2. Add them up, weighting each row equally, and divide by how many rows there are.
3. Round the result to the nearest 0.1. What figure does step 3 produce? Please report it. 38.7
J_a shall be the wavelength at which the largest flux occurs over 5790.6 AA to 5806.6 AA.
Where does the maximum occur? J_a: 5799.91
